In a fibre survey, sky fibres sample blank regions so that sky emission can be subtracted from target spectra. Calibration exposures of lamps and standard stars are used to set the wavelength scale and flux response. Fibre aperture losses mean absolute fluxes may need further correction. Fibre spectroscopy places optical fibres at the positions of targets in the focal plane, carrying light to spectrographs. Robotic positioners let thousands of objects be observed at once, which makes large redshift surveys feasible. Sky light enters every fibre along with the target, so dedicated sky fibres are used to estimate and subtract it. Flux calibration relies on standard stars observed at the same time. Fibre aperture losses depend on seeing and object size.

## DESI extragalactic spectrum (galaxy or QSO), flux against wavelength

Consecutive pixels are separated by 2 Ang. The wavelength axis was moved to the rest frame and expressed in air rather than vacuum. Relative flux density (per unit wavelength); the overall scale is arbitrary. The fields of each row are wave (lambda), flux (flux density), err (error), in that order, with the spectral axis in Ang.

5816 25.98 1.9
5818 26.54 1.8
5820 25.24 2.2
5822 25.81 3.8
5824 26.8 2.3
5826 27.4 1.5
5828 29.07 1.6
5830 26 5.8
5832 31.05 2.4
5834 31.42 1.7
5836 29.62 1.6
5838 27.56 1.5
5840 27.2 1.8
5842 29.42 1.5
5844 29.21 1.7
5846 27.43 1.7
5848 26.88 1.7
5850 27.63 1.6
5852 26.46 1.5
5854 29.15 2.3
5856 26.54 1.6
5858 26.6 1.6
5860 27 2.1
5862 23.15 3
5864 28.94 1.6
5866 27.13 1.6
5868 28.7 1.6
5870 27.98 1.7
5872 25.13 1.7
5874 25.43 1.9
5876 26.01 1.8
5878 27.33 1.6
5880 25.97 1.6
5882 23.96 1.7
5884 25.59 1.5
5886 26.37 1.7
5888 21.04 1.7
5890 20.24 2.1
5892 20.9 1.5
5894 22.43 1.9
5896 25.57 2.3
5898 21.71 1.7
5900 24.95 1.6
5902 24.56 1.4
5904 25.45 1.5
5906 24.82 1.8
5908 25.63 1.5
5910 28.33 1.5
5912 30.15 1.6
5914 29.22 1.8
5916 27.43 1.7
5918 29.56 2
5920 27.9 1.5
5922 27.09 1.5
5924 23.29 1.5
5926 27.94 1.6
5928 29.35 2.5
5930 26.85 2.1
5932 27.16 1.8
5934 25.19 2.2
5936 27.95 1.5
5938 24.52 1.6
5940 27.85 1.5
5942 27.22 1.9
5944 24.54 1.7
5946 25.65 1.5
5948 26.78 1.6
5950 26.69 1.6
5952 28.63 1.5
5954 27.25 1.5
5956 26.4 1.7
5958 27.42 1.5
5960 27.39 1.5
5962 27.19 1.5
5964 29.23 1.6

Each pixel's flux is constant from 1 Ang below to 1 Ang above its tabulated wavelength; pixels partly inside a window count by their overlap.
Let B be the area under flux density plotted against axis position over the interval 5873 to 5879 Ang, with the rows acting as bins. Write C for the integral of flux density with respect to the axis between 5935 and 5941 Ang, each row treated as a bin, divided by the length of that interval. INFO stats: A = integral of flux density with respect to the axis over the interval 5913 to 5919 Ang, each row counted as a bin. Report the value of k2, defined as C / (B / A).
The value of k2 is 29.3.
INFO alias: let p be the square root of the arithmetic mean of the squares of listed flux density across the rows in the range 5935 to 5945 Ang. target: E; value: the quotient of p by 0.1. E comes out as 265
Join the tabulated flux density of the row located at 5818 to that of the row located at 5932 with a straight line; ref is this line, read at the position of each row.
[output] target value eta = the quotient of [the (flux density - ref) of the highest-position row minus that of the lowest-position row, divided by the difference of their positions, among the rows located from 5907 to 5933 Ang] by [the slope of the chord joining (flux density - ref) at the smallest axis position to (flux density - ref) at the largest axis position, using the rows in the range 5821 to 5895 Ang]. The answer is -1.1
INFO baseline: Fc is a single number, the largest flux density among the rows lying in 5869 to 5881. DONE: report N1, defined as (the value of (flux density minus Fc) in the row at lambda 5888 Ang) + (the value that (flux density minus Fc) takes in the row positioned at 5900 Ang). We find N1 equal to -10.0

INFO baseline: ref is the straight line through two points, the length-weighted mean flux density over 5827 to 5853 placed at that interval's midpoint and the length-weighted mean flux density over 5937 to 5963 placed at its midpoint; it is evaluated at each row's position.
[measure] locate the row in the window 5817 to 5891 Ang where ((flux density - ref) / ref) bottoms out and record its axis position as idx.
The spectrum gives 5890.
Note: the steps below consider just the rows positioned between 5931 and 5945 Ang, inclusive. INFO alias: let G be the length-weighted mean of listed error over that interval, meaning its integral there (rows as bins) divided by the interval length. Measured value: 1.74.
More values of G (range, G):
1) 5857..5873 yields 1.86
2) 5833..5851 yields 1.64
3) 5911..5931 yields 1.78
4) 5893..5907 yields 1.74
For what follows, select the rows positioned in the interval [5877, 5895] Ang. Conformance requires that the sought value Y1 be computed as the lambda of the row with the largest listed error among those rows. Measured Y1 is 5890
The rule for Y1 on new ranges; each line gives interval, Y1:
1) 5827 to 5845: 5830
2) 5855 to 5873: 5862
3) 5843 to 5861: 5854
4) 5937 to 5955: 5942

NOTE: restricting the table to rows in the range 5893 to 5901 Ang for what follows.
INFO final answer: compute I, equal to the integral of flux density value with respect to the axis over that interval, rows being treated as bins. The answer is 189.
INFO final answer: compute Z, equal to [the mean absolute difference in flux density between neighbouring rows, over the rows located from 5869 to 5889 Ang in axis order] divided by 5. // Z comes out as 0.359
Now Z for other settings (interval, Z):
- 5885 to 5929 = 0.409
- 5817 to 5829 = 0.205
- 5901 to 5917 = 0.273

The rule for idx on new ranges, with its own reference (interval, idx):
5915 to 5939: 5924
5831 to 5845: 5840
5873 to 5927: 5890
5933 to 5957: 5938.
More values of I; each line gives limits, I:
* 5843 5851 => 222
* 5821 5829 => 218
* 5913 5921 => 228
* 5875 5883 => 207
